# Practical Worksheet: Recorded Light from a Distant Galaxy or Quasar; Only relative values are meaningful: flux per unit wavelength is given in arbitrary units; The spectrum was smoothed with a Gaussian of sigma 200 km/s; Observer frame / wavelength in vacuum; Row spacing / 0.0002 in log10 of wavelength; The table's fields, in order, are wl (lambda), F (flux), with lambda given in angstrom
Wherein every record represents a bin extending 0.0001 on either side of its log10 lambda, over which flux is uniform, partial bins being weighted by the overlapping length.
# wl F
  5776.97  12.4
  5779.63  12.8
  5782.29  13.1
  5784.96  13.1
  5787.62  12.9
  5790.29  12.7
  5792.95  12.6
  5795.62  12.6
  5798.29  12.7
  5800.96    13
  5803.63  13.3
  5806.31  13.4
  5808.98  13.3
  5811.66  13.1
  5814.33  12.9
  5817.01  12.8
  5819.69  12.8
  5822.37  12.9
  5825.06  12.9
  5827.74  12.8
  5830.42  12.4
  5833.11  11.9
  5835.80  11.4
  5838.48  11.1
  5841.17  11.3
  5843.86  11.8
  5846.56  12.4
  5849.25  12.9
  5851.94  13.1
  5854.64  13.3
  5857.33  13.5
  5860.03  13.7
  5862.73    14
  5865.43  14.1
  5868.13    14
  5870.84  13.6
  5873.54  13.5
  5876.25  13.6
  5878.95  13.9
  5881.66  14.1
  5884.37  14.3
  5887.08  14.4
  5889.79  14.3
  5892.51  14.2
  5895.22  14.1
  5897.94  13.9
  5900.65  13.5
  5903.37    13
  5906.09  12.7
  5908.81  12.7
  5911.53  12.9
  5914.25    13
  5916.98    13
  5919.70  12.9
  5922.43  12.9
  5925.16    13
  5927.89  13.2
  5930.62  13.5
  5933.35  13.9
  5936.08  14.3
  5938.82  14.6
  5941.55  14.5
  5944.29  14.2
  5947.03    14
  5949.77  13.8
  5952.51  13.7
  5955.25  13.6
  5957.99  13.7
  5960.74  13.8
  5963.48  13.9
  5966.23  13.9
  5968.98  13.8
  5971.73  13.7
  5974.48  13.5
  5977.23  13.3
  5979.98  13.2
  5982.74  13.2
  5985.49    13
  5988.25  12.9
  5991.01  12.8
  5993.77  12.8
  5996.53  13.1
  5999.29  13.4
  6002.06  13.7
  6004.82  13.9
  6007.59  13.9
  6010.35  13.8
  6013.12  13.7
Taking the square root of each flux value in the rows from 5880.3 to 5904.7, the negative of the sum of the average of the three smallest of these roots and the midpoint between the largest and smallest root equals -7.37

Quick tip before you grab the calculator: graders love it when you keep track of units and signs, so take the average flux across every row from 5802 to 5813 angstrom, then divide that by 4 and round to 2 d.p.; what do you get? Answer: 3.32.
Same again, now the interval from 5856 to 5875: 3.44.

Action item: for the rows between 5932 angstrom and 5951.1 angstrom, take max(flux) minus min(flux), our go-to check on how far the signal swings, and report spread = 0.80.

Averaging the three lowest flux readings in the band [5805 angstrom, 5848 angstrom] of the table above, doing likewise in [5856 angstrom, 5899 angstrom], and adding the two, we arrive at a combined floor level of 24.8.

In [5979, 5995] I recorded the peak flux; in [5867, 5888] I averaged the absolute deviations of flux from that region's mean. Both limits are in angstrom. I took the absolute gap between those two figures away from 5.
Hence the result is -7.9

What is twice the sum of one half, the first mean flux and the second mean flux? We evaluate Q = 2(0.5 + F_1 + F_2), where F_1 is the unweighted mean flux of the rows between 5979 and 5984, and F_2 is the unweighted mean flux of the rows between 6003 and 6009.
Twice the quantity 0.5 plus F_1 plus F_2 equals 55.2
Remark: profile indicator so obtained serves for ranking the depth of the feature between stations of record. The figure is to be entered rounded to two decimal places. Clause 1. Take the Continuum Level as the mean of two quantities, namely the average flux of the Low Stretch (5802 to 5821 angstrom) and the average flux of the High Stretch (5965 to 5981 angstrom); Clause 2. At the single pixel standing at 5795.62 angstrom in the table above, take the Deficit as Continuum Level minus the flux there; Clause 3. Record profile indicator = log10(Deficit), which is -0.14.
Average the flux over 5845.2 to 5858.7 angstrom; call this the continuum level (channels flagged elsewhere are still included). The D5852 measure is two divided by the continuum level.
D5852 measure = 0.153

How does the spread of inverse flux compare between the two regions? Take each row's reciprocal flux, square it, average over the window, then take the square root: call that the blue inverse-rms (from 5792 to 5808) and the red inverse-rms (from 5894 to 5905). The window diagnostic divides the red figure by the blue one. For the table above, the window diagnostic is 0.950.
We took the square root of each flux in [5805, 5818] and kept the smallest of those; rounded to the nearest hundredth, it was 3.58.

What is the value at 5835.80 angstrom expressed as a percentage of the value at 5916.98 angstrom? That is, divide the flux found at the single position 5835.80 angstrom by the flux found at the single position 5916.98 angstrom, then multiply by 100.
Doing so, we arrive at 88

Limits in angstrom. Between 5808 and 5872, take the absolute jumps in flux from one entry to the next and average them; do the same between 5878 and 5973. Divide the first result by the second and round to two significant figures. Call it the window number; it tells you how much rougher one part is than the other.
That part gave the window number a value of 1.5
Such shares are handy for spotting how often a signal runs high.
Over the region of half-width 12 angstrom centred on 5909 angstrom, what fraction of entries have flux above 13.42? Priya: 0.22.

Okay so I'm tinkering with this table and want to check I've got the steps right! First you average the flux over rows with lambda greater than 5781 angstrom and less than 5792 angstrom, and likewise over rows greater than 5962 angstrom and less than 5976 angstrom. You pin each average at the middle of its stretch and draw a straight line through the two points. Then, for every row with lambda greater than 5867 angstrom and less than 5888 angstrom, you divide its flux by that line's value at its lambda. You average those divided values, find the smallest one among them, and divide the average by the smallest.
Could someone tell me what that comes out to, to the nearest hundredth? 1.03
